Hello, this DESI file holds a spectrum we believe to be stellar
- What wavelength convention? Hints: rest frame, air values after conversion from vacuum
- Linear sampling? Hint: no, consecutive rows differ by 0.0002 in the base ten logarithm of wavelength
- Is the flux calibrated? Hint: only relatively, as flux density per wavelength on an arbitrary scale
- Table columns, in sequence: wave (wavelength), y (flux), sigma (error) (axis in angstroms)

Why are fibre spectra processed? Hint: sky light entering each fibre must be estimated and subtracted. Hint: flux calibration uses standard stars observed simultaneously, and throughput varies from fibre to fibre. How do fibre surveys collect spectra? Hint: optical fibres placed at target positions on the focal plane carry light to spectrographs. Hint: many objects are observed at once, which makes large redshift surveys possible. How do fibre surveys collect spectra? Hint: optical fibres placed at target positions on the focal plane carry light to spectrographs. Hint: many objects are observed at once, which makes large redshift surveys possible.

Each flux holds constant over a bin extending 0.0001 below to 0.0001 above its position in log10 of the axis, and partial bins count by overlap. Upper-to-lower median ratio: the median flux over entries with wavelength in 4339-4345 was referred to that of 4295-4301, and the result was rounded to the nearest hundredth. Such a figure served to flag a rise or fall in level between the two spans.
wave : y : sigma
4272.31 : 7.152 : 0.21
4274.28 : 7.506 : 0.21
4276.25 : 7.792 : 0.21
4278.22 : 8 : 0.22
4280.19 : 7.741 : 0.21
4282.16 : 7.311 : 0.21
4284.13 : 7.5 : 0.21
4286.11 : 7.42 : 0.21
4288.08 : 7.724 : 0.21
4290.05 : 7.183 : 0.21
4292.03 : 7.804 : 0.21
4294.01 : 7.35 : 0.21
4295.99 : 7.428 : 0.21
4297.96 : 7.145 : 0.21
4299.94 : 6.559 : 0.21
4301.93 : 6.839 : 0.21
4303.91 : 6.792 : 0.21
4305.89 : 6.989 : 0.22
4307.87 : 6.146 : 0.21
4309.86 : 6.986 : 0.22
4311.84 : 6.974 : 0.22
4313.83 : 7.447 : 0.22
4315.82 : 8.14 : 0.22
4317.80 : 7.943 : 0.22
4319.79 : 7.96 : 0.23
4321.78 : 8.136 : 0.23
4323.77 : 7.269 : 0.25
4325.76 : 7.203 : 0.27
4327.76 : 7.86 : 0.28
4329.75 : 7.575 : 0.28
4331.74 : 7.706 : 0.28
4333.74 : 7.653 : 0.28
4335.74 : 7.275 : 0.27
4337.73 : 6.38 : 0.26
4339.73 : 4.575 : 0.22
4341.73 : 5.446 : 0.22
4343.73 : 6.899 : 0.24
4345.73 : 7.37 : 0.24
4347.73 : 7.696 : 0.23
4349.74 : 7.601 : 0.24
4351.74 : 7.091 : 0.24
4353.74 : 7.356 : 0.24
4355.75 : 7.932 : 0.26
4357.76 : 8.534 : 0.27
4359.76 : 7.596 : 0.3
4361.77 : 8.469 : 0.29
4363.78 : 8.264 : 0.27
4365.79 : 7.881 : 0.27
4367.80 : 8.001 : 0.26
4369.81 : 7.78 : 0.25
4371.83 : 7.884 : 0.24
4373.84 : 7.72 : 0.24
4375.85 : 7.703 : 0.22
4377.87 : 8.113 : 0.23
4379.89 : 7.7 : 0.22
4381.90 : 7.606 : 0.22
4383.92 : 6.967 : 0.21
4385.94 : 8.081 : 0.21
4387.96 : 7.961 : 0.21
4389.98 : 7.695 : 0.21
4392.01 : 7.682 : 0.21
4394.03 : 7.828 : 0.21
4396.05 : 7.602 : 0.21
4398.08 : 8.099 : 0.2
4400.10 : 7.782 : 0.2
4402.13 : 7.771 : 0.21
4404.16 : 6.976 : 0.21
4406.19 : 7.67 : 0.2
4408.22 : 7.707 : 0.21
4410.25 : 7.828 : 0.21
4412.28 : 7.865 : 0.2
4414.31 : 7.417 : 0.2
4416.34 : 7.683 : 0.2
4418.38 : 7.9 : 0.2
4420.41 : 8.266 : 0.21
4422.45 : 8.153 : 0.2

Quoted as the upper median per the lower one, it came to 0.76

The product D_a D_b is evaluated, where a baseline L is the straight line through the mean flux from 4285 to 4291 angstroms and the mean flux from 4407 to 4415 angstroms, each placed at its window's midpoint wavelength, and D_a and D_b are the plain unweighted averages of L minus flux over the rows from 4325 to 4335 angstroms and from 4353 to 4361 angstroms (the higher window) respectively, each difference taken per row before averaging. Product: 0.02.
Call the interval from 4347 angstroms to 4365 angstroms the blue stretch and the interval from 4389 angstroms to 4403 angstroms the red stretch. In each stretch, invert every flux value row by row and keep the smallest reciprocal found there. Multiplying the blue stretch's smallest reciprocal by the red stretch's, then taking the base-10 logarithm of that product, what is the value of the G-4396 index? -1.84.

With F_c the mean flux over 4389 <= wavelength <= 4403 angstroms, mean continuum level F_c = 7.78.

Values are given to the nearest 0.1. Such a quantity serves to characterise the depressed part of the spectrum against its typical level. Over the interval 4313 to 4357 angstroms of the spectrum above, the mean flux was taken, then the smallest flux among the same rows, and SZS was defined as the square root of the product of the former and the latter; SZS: 5.8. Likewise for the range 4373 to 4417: 7.3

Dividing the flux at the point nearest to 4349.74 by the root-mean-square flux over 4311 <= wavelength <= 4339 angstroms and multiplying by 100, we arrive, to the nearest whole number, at 101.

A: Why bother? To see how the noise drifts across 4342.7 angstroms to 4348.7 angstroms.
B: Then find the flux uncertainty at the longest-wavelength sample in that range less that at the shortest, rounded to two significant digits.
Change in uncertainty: -0.010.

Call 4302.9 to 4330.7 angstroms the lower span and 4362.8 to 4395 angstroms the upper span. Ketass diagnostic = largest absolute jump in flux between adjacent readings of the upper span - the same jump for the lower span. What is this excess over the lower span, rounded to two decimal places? 0.25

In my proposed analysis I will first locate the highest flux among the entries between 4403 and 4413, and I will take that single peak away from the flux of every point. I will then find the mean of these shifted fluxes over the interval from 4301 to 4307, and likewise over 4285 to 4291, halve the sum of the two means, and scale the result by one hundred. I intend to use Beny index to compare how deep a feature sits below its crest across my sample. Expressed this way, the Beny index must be -71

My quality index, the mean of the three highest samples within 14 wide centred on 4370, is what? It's 8.0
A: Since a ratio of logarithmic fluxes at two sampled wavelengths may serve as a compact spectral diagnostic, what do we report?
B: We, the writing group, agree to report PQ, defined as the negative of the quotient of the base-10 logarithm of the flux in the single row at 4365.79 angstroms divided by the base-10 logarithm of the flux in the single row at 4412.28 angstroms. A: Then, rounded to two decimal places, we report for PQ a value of -1.00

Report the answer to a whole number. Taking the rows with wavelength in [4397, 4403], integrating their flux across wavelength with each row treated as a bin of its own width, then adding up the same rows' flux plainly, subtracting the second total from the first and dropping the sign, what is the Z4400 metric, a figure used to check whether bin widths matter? 24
